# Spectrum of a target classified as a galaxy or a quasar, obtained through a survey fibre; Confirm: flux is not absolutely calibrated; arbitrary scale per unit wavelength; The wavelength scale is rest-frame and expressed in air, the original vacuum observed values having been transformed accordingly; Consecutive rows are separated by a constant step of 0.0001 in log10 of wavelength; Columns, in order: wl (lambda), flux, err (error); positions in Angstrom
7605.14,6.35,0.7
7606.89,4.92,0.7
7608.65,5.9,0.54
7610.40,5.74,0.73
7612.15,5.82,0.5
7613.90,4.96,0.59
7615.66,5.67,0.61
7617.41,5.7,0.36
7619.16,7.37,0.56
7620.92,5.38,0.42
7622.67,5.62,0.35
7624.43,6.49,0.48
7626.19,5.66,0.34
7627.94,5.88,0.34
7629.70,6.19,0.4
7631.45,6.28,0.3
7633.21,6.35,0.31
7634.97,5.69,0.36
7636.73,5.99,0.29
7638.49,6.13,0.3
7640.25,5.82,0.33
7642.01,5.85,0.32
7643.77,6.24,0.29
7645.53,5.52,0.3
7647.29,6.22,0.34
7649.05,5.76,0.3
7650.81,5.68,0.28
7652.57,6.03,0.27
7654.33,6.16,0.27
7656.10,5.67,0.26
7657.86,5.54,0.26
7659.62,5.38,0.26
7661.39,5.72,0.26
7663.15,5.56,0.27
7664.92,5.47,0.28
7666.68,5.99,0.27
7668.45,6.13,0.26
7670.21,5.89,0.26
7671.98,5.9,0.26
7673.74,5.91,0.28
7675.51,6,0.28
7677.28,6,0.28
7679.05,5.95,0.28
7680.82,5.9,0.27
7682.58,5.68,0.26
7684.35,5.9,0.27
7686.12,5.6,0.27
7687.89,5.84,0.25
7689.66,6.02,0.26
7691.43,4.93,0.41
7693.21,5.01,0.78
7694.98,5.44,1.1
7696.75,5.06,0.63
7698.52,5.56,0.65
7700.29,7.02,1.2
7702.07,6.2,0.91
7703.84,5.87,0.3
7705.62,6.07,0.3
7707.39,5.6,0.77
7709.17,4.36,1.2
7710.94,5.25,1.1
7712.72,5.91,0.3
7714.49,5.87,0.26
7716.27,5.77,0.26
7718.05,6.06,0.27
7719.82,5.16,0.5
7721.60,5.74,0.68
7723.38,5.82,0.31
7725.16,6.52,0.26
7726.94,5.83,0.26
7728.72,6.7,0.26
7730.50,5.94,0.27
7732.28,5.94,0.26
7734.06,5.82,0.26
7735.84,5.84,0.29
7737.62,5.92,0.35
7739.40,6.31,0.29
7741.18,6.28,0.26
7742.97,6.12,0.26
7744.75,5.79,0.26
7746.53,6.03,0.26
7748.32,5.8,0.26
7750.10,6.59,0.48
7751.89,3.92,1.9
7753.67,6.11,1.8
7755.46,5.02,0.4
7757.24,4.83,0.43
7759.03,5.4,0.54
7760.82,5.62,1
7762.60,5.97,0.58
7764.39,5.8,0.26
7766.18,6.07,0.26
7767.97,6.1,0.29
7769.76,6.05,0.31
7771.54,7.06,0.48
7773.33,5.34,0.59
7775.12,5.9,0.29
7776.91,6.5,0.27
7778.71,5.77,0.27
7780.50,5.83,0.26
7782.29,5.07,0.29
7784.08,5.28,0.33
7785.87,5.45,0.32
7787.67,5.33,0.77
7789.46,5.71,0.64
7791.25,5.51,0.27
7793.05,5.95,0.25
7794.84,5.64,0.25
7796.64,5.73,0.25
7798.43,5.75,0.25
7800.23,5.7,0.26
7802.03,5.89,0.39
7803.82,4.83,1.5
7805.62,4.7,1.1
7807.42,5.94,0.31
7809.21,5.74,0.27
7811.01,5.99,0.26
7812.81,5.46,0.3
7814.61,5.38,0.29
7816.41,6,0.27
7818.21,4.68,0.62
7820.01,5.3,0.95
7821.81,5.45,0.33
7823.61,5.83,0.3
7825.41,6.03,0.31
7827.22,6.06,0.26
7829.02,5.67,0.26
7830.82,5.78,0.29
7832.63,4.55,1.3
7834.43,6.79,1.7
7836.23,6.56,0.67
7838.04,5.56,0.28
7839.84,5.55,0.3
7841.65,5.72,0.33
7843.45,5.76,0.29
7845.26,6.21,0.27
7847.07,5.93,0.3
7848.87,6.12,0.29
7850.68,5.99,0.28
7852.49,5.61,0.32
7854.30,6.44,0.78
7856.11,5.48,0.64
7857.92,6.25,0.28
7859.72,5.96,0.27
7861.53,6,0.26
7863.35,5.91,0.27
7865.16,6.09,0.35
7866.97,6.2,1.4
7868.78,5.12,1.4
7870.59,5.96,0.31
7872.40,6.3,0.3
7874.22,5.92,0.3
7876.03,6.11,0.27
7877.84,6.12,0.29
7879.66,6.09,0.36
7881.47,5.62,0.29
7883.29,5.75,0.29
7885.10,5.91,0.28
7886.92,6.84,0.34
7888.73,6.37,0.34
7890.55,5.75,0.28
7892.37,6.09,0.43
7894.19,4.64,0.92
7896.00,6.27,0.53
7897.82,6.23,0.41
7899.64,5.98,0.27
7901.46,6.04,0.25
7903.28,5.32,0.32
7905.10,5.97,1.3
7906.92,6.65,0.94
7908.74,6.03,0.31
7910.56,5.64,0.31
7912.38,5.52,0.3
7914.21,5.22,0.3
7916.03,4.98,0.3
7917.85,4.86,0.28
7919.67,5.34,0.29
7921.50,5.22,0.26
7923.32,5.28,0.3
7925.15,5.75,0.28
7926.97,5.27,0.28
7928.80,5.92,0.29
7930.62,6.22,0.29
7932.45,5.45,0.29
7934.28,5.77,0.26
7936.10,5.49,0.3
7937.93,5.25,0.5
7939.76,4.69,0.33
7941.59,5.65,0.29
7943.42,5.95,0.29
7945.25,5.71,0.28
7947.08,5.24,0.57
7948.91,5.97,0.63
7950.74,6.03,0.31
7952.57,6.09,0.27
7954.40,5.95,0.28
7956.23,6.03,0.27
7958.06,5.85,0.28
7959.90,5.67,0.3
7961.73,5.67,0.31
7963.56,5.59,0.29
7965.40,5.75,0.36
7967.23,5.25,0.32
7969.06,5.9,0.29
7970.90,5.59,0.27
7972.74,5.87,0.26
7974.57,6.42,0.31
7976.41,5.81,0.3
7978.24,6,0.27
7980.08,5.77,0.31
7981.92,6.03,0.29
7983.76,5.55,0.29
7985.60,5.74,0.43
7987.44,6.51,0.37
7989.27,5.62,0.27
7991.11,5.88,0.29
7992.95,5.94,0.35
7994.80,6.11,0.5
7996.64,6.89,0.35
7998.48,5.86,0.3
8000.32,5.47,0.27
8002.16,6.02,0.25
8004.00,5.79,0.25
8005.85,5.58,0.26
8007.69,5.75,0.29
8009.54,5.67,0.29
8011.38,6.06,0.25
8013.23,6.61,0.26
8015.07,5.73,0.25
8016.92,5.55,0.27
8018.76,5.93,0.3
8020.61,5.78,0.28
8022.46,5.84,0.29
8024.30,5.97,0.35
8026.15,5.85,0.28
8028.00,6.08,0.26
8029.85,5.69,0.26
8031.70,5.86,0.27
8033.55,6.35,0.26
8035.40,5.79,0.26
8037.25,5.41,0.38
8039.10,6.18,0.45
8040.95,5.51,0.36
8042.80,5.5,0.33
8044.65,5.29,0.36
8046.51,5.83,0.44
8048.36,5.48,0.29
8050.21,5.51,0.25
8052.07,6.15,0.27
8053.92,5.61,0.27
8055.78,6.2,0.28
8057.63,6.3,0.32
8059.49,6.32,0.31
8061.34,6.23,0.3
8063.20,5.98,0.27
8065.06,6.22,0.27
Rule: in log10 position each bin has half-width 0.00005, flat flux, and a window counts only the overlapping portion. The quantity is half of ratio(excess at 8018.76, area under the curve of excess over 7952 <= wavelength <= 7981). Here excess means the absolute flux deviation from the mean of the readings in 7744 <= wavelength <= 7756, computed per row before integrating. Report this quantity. 0.021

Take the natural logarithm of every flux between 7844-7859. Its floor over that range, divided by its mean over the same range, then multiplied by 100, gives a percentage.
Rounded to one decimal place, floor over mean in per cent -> 95.0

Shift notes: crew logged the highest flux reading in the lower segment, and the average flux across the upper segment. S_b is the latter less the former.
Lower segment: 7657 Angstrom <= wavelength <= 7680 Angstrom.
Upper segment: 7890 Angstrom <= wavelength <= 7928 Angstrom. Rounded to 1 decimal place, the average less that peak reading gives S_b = -0.5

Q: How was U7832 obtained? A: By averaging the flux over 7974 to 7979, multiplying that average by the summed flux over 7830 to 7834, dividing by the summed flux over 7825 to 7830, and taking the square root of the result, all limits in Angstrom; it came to 1.88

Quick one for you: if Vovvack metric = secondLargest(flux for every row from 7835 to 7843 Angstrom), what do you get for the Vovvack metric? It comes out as 5.72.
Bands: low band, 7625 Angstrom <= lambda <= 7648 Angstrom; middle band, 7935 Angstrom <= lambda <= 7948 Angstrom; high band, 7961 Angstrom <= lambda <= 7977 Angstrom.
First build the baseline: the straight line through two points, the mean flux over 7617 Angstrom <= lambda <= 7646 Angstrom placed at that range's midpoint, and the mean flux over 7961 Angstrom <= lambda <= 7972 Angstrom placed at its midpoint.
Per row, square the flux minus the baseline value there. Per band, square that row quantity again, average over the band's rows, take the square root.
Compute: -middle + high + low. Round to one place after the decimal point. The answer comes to -0.1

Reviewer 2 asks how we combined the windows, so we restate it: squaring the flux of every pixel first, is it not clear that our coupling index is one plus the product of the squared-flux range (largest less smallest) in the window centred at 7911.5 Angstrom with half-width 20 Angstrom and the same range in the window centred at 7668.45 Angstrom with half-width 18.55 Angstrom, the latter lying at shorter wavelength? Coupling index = 205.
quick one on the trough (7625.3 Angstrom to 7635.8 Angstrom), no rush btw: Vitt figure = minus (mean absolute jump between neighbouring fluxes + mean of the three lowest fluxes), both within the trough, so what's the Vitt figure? -6.0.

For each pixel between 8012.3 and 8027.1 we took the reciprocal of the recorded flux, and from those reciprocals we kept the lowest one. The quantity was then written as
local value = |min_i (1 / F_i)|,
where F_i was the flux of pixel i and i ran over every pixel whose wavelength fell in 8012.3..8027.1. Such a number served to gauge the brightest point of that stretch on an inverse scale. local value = 0.151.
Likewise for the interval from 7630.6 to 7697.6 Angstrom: 0.157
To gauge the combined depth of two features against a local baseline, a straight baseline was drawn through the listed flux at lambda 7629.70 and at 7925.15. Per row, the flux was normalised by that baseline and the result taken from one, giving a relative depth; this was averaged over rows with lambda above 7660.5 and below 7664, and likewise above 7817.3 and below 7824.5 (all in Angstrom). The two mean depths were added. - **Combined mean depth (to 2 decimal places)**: 0.18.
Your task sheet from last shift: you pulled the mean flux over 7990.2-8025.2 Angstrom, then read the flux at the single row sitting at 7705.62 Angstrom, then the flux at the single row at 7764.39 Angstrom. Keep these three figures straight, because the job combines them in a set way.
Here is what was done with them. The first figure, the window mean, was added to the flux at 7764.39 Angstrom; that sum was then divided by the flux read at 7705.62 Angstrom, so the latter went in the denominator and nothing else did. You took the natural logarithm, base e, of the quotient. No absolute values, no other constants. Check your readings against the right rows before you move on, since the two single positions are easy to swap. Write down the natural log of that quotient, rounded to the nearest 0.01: 0.66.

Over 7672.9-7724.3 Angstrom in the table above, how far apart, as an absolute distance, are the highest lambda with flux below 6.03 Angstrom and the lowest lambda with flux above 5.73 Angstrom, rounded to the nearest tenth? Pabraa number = 49.6 Angstrom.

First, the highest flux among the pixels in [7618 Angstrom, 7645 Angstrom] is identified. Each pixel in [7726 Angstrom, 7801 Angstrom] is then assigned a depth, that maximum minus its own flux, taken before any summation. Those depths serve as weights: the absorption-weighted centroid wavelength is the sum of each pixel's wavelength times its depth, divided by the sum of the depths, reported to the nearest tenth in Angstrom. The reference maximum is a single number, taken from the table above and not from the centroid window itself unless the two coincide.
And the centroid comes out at 7765.0 Angstrom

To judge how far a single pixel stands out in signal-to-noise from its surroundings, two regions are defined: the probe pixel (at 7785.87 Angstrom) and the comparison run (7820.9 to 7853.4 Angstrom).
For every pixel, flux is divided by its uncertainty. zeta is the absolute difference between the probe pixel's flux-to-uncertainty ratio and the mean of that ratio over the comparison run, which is 0.5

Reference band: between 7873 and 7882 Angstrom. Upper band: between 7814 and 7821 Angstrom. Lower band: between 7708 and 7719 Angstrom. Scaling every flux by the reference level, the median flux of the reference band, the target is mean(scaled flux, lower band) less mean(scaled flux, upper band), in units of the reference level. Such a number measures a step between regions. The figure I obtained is 0.032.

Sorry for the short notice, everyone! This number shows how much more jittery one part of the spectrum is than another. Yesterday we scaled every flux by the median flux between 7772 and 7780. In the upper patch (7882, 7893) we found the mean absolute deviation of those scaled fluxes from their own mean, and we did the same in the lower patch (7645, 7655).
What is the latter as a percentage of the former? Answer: 74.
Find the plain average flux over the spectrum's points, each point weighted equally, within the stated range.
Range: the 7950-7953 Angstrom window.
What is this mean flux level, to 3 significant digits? 6.06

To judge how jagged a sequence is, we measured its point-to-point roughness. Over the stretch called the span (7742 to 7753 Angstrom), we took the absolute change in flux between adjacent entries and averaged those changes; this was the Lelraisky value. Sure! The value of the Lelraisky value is 0.85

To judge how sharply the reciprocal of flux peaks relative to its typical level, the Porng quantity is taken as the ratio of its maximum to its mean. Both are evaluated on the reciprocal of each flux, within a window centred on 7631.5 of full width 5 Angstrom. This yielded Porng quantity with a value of 1.013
